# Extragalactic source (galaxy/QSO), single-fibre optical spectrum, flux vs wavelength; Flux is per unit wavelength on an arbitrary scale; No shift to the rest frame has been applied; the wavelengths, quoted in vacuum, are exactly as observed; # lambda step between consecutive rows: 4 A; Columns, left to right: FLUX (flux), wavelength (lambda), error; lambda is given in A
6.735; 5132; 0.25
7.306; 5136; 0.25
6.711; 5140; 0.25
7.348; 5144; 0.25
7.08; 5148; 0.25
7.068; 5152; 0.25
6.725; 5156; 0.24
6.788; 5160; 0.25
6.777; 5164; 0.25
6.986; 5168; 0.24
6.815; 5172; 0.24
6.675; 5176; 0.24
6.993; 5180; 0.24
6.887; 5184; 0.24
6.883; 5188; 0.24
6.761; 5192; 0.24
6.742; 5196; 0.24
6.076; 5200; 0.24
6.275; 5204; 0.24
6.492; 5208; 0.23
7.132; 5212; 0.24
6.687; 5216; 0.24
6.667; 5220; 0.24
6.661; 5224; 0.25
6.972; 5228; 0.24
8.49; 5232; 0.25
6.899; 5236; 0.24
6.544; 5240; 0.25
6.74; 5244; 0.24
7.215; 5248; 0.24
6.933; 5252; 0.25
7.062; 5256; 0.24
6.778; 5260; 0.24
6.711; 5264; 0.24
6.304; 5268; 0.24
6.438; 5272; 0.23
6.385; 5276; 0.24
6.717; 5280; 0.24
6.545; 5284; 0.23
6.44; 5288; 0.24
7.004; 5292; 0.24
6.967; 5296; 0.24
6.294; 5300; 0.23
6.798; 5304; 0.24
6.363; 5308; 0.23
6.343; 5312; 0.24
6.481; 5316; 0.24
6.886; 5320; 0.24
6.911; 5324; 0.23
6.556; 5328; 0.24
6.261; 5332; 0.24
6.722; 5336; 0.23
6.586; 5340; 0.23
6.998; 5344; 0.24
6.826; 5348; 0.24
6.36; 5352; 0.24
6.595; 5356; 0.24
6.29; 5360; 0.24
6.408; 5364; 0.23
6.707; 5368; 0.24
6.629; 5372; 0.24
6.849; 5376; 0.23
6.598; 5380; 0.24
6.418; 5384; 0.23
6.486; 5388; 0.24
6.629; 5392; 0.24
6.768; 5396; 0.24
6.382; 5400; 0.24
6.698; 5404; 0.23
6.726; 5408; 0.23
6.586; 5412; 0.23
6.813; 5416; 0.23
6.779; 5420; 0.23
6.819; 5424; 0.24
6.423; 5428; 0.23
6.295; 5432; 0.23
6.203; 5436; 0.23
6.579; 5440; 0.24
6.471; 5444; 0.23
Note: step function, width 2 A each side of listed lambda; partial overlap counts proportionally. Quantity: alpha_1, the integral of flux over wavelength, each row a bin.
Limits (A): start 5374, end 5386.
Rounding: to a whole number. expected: 79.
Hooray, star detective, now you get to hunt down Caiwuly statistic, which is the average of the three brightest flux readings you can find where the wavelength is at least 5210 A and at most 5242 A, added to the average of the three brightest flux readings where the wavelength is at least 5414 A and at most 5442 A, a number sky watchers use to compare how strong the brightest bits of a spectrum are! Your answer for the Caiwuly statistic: 14.3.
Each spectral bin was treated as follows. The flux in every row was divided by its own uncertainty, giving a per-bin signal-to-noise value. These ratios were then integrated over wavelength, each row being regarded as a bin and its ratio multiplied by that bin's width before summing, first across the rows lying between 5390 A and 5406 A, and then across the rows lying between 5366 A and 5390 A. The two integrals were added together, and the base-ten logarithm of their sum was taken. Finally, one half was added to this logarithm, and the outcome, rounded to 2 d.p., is 3.55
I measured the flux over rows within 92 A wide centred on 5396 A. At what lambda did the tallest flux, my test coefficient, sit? 5376 A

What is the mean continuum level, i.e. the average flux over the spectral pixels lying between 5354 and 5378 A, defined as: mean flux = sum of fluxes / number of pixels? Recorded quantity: 6.6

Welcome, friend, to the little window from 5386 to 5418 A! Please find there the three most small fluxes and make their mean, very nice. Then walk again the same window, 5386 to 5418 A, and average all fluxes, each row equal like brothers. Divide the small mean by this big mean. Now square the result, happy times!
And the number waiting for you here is 0.95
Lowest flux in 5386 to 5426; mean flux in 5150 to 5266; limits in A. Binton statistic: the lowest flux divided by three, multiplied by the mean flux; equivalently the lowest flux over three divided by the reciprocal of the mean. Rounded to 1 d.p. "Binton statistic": 14.6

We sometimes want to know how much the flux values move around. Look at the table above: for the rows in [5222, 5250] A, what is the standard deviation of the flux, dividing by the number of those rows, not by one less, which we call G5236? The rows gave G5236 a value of 0.61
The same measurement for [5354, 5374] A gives 0.15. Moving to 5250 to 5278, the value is 0.27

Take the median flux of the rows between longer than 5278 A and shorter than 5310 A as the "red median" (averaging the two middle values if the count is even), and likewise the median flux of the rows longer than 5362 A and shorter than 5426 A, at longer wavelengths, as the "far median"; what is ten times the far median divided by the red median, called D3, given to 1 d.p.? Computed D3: 10.0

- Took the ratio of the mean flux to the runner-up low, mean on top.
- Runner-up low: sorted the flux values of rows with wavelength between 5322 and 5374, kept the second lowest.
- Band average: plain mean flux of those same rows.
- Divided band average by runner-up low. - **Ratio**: 1.05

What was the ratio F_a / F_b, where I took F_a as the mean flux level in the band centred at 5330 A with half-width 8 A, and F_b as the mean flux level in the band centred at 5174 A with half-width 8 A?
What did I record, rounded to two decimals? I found 0.96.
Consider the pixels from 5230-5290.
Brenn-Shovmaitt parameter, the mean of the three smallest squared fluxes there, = 40.7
